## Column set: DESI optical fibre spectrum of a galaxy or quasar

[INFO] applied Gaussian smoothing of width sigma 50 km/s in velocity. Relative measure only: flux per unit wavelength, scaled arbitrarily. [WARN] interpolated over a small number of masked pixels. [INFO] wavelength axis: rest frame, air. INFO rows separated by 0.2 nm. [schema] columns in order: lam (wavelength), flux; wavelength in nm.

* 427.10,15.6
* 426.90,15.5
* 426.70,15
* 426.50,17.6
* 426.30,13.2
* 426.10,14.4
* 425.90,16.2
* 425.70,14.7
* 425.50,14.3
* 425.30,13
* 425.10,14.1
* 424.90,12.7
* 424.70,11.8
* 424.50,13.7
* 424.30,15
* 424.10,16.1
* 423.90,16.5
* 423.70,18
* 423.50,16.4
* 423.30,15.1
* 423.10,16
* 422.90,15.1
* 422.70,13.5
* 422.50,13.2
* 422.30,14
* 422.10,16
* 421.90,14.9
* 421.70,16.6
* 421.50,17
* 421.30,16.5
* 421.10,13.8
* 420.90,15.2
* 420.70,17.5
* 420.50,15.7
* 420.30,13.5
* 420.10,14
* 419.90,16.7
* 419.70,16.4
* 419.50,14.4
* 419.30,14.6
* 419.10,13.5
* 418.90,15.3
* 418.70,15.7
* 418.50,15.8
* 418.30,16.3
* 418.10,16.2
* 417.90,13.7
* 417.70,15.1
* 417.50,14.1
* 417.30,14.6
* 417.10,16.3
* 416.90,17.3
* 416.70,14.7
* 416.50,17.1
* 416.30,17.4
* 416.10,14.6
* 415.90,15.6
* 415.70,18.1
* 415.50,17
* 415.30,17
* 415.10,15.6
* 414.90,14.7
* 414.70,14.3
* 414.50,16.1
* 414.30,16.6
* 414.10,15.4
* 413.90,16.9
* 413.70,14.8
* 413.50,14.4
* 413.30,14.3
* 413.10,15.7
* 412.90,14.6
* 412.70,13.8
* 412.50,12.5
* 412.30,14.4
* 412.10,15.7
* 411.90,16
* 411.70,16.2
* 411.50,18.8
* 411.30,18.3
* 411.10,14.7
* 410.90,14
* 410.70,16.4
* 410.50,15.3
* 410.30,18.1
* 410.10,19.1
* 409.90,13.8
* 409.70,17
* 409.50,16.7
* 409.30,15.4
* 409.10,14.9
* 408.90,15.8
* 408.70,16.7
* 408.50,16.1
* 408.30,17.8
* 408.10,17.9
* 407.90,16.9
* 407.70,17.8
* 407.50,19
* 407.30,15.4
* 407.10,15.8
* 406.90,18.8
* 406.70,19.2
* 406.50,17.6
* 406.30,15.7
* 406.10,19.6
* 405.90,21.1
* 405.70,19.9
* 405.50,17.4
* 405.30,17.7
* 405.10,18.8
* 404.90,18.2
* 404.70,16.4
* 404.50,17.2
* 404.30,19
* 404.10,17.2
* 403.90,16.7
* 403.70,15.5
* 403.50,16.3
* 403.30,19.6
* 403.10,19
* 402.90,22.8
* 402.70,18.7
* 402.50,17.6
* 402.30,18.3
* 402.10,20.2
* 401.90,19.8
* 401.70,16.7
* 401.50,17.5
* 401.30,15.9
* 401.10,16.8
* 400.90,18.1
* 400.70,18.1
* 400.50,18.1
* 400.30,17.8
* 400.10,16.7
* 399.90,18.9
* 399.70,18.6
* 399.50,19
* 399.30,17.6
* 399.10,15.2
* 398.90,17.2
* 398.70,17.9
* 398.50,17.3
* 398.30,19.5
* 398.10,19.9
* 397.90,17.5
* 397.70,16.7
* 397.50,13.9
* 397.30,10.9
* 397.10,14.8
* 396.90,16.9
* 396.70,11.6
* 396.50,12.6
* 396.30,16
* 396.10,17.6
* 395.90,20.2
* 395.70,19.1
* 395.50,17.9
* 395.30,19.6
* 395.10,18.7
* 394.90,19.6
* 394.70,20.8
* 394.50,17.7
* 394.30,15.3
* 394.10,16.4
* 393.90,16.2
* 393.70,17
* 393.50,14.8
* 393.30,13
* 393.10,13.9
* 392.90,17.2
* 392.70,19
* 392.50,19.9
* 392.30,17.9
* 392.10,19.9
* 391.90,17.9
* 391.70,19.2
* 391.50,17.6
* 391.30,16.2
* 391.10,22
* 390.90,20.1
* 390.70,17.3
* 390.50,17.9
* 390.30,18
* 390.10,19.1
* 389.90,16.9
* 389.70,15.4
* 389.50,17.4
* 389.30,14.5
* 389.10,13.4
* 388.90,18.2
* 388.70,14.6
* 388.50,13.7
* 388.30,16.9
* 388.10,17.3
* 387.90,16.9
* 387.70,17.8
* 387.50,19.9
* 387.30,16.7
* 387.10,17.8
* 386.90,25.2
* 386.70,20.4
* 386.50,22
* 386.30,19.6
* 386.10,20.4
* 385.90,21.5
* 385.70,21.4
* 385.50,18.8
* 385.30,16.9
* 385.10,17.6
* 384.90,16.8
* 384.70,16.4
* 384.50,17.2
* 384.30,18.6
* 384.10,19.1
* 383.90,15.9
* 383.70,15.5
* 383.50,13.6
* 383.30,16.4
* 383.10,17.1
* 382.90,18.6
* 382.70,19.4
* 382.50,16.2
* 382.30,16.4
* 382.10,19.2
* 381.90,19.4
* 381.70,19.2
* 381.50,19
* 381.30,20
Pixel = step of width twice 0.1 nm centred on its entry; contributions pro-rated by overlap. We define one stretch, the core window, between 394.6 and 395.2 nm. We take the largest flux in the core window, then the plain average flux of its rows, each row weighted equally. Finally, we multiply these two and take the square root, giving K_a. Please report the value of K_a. 20.2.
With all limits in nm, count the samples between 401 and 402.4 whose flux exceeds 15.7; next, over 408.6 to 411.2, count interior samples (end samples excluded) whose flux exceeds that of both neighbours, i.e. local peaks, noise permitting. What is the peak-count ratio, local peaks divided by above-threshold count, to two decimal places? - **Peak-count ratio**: 0.43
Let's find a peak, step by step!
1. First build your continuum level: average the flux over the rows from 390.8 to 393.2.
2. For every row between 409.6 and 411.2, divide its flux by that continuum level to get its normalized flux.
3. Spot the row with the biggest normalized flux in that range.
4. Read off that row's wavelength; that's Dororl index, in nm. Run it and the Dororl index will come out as 410.10 nm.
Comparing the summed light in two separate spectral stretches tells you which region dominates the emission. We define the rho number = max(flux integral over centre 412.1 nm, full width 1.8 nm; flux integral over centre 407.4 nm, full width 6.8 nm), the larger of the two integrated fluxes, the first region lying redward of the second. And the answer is 118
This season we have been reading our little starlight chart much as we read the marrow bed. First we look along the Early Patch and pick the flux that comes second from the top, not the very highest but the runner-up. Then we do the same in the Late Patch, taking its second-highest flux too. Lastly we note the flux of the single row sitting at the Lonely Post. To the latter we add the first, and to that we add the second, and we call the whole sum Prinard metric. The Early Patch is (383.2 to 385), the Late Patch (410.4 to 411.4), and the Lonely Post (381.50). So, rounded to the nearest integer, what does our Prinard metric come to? 54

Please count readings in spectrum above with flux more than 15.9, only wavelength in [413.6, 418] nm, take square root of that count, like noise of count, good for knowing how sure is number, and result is 3.2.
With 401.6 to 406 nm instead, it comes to 4.6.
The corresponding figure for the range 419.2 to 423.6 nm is 3.0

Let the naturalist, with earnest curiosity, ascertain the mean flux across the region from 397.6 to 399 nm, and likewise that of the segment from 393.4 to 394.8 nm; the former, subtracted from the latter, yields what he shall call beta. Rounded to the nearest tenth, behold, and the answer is -1.1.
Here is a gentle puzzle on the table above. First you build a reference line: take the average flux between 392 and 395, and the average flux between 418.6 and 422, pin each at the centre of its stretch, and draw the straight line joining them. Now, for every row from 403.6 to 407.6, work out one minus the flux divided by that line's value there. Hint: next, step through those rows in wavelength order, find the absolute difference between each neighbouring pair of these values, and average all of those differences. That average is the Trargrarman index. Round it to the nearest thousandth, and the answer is 0.096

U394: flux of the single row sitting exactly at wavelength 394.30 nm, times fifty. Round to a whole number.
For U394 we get 765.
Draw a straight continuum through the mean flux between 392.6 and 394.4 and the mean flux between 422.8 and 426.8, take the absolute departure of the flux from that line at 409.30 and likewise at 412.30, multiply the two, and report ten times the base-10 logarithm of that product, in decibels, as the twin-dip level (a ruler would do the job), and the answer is -29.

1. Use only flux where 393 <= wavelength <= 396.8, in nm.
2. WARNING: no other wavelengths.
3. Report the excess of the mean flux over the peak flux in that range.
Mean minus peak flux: -4.1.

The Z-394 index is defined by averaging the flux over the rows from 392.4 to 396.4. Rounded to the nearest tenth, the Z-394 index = 17.5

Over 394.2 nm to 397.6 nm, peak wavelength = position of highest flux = 394.70 nm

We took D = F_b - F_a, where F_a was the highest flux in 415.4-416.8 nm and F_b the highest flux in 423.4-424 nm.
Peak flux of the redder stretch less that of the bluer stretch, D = -0.1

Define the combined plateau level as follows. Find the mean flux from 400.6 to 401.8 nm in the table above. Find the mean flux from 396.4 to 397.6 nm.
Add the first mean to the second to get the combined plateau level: 30.6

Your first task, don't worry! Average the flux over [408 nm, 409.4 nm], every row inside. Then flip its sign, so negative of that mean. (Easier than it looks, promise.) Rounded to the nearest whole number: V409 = -16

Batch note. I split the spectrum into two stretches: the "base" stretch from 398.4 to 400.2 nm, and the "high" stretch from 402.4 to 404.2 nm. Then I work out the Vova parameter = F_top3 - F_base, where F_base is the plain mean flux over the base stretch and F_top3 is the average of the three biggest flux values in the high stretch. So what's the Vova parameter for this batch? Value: 2.9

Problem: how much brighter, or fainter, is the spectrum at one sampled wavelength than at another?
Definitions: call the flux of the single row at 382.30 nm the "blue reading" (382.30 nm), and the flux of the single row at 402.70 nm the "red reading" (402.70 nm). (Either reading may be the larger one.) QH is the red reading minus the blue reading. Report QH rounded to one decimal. 2.3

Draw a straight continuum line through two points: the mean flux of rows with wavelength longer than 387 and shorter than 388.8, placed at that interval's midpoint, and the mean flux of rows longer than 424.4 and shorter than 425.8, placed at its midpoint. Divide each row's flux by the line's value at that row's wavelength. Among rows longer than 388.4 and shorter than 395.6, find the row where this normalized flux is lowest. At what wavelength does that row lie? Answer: 393.30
